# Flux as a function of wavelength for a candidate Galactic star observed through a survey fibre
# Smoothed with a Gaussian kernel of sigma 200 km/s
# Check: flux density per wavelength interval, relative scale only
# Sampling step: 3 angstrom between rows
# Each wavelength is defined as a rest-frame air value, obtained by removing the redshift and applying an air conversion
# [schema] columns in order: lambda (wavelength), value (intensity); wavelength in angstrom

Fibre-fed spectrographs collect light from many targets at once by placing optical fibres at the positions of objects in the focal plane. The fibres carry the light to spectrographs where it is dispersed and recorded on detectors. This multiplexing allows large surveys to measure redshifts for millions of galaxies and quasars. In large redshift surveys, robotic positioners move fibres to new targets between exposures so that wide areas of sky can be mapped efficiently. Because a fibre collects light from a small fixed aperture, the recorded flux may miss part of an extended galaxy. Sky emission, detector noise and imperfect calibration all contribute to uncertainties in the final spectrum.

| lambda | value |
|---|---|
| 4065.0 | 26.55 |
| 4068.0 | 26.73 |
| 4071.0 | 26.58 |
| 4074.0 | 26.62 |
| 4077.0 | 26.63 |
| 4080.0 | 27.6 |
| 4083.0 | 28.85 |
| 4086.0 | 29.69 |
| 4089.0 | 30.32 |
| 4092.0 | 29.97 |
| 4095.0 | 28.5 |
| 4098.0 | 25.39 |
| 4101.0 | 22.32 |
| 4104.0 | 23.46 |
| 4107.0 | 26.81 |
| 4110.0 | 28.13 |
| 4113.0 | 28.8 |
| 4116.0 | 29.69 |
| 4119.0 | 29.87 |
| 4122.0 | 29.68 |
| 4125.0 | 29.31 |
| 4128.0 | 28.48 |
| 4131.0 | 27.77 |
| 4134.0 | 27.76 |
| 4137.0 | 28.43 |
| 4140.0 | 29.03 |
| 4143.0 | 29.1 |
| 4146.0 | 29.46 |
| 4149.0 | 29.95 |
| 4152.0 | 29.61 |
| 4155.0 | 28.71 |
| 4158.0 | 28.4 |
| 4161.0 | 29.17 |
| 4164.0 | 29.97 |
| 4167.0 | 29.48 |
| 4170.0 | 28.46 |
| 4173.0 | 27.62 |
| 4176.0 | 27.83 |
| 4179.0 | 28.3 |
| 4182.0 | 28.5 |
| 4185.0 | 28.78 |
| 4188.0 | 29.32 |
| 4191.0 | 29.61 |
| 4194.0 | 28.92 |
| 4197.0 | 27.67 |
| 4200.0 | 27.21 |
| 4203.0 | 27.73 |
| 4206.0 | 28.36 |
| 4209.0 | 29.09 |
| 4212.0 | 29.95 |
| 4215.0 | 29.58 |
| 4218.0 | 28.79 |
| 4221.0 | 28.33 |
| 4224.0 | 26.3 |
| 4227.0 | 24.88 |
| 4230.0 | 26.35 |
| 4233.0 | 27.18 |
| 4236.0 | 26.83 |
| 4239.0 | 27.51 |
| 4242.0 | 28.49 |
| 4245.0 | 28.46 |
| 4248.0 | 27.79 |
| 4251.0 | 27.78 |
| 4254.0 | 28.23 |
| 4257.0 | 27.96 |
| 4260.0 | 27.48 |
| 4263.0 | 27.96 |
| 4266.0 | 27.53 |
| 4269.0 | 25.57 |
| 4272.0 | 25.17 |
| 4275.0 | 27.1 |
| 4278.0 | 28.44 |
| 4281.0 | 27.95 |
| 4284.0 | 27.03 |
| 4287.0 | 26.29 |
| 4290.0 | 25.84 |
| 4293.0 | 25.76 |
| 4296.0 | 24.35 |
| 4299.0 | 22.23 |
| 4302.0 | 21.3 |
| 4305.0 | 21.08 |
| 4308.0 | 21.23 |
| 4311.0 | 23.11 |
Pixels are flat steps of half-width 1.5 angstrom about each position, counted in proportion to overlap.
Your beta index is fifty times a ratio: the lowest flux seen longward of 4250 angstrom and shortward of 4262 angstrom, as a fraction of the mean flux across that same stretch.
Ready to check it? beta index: 49.3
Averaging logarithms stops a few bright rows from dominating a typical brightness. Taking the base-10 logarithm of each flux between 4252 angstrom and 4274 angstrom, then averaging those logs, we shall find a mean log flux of 1.433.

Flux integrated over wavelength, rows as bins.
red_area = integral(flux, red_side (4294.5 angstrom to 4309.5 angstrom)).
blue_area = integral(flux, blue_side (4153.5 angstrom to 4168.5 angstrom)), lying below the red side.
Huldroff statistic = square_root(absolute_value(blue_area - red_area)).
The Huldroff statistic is 10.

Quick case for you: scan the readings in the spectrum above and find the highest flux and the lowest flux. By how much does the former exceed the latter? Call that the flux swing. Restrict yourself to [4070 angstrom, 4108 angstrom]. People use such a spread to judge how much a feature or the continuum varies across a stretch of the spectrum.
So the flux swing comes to 8.0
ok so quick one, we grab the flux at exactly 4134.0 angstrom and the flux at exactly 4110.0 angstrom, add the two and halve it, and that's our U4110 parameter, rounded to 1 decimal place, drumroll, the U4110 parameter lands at 27.9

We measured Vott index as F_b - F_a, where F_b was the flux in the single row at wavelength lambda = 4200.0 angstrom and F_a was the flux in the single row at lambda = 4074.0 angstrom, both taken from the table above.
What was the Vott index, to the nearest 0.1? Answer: 0.6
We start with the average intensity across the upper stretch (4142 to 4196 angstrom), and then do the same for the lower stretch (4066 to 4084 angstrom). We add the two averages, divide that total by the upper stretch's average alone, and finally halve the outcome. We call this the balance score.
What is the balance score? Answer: 0.97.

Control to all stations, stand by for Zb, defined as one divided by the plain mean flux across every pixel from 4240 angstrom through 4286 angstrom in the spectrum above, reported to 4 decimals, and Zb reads 0.0363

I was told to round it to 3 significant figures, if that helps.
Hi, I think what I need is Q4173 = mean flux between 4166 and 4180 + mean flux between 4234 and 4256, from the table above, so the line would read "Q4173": 56.2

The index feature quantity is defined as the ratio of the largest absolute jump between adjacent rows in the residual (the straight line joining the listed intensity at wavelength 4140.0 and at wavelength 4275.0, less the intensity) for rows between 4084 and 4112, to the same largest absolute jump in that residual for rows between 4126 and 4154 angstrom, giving 4.8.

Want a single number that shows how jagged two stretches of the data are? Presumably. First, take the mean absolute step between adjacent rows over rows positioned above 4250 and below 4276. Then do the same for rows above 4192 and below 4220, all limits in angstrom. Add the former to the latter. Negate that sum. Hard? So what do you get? -1.50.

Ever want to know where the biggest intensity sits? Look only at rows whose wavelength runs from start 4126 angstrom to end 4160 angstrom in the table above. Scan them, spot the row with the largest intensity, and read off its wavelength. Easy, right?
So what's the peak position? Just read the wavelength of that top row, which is 4149.0 angstrom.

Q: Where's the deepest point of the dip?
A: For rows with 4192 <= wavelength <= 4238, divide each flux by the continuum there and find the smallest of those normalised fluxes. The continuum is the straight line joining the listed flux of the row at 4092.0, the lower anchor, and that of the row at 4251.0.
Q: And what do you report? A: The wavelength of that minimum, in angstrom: 4227.0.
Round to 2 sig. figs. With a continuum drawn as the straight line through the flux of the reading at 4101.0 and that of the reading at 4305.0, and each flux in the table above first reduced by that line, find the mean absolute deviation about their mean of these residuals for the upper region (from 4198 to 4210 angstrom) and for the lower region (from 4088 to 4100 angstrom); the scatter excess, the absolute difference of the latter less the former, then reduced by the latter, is -0.65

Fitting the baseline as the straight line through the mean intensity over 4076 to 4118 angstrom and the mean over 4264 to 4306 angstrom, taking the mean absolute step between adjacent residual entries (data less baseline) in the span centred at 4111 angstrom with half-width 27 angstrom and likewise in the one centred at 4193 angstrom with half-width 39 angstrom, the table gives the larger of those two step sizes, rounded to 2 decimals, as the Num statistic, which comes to 1.12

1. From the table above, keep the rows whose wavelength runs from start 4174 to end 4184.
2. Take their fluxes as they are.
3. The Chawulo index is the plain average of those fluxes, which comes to 28.2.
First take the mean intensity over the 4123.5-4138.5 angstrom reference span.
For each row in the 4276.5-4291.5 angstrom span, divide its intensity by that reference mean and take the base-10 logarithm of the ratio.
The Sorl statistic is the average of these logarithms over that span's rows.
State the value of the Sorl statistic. -0.02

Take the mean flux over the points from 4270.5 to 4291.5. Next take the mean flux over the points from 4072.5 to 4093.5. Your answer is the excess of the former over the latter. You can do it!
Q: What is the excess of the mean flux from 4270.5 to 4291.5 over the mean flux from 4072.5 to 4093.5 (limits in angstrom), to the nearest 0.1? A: -1.7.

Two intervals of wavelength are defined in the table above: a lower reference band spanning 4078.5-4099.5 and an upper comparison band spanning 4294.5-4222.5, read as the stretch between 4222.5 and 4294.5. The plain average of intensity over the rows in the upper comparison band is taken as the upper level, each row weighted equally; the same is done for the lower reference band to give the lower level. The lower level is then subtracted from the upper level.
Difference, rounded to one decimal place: -1.5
